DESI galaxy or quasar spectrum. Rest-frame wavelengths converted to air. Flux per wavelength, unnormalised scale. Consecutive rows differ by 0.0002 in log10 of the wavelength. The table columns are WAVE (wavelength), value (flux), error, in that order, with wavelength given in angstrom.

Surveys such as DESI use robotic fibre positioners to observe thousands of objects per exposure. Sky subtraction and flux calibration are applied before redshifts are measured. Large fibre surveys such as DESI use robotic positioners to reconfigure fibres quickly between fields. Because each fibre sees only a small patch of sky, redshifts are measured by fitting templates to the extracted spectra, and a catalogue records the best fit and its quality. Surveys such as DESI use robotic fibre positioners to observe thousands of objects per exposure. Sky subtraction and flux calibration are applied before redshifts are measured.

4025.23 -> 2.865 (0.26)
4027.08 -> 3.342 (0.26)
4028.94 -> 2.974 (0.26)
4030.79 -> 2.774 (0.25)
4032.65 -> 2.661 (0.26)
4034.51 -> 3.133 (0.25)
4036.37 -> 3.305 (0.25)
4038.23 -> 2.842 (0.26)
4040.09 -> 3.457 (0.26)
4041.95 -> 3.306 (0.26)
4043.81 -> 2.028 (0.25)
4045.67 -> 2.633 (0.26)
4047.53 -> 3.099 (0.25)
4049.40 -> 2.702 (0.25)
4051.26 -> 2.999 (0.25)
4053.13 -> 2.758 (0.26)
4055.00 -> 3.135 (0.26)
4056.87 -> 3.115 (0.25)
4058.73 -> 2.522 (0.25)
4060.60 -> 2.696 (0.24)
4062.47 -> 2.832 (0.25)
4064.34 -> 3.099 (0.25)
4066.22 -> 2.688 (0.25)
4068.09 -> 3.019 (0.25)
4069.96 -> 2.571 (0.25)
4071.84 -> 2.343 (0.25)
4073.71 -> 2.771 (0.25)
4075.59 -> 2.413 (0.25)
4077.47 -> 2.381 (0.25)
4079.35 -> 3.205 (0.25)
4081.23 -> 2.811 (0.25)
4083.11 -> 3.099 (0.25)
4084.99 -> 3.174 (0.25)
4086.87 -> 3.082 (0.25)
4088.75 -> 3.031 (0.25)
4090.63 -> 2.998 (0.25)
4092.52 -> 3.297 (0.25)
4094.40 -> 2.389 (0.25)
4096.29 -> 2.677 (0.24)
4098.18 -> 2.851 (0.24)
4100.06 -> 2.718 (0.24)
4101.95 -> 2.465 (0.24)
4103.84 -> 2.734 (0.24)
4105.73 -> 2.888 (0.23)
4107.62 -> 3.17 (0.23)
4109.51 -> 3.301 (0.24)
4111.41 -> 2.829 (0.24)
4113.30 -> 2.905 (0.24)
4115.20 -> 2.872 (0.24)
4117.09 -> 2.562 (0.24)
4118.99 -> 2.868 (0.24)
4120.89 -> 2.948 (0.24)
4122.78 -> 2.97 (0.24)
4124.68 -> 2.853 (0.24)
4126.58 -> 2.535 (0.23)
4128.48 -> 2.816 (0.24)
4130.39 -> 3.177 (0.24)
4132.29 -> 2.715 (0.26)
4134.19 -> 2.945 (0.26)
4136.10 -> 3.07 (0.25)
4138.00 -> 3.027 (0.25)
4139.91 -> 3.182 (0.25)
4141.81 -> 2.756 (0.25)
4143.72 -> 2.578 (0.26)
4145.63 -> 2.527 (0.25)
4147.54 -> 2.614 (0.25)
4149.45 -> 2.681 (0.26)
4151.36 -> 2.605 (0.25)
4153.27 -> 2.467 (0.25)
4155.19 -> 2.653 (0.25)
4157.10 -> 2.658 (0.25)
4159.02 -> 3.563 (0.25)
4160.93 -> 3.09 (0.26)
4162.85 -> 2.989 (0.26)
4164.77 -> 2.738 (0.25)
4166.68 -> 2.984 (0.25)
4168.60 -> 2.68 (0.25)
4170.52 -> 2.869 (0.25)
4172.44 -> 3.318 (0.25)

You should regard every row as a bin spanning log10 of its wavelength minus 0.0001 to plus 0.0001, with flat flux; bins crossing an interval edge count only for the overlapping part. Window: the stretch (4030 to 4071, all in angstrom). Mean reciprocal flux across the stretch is 0.352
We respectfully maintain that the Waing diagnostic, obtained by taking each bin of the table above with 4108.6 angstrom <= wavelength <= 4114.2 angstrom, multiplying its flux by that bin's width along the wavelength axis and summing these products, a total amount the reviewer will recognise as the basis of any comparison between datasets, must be 17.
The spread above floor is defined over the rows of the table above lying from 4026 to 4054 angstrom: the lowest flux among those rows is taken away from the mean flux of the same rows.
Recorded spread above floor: 0.906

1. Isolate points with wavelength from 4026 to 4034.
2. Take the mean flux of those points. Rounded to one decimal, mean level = 2.9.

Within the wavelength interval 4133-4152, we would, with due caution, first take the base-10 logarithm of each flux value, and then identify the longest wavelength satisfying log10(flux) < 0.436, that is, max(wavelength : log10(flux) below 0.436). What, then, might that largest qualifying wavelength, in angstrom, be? 4151.36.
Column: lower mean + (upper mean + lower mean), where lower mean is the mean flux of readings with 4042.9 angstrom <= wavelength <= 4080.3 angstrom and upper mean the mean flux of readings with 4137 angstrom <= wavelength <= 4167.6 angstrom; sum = 8.32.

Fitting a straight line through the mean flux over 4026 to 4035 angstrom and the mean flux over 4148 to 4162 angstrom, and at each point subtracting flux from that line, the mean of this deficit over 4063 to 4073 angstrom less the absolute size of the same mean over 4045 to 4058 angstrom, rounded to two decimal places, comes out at 0.15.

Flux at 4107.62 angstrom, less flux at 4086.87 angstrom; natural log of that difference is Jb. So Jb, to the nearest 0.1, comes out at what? -2.4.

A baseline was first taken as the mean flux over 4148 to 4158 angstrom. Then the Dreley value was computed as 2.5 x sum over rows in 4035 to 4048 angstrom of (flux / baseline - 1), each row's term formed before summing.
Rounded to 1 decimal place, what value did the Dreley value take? 2.3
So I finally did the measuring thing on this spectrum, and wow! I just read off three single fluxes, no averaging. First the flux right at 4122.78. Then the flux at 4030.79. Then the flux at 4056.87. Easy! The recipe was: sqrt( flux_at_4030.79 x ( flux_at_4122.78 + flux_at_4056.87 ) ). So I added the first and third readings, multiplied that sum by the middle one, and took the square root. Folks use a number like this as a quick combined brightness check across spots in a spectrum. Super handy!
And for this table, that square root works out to 4.11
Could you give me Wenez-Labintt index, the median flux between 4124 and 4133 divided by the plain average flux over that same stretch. 1.00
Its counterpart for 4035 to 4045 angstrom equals 1.11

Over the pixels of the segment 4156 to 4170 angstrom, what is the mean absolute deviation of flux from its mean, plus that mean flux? 3.18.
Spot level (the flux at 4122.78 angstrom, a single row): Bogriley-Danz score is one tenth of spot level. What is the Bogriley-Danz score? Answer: 0.297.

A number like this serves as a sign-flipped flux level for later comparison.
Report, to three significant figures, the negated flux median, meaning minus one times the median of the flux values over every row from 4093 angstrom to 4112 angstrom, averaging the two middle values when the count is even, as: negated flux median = -2.78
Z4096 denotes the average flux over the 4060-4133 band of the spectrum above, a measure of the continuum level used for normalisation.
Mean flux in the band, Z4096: 2.84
